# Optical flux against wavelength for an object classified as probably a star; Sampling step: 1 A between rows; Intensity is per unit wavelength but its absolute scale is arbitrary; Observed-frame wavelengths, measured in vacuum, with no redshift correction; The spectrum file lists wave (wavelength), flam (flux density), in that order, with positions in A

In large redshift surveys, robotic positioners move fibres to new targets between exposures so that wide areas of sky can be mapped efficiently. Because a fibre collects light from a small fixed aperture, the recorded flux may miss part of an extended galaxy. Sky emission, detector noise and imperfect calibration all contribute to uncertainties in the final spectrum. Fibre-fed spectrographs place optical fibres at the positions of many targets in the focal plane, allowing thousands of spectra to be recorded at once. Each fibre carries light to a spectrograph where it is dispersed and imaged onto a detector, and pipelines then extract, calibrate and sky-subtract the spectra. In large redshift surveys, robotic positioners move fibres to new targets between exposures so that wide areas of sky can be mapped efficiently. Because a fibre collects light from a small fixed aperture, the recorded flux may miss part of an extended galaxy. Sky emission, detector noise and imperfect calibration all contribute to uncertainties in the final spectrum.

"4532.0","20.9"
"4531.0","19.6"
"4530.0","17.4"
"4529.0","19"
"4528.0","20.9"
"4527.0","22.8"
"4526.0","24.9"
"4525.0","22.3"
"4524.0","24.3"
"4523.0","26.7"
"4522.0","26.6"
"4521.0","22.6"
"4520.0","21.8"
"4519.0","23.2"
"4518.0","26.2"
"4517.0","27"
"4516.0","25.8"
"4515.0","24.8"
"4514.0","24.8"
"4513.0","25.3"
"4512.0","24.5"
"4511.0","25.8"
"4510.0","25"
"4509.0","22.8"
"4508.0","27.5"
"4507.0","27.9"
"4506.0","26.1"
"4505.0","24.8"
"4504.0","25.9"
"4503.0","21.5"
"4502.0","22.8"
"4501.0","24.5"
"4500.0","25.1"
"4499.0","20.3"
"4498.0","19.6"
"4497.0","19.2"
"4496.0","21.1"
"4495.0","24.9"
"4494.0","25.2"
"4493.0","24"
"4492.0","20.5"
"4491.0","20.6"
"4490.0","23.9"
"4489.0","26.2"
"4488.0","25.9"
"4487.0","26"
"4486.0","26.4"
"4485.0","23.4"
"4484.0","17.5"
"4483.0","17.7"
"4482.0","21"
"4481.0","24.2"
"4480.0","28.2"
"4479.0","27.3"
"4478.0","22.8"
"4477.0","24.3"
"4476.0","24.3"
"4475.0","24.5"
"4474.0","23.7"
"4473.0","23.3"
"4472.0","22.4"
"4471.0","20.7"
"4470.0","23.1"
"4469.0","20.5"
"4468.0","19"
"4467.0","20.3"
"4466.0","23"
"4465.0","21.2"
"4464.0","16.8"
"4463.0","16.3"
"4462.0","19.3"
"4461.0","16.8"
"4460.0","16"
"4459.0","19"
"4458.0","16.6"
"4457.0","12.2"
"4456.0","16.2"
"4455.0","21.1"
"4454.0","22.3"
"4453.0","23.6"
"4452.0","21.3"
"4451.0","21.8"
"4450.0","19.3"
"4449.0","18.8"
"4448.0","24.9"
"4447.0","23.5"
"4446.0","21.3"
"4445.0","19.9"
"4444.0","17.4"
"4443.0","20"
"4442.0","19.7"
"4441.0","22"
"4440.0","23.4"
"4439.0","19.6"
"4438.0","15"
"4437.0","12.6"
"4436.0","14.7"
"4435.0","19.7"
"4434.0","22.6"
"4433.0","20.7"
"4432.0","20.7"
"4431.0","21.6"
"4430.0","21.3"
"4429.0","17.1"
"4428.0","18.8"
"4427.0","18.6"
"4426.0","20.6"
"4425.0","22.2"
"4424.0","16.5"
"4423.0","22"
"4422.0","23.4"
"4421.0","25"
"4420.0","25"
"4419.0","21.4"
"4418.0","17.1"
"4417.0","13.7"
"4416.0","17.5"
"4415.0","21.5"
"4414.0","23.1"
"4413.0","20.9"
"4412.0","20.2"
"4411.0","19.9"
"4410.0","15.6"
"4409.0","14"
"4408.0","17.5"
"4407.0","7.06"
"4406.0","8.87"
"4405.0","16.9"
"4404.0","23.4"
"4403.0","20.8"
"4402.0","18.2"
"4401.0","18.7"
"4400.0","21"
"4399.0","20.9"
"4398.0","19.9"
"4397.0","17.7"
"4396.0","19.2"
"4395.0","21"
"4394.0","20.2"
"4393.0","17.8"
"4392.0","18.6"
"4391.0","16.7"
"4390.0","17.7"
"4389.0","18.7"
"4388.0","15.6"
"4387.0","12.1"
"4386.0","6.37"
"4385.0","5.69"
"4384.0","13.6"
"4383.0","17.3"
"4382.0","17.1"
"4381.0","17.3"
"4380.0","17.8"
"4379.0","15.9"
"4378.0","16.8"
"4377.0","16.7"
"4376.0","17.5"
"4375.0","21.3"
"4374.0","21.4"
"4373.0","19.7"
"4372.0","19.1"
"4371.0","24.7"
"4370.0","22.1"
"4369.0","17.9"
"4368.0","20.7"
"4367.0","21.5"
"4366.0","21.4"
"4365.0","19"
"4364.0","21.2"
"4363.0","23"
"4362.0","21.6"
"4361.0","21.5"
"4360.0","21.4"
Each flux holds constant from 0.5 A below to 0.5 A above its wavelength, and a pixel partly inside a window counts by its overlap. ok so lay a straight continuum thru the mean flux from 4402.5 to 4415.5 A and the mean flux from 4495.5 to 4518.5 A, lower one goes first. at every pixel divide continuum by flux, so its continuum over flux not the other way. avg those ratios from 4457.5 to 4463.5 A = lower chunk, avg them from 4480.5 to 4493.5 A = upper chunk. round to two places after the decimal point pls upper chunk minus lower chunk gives -0.21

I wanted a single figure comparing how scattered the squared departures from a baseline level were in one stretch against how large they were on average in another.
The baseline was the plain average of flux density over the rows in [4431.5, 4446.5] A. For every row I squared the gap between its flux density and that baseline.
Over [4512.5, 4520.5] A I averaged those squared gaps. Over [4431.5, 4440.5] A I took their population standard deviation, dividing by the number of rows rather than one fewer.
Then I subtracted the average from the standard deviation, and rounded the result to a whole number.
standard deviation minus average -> -20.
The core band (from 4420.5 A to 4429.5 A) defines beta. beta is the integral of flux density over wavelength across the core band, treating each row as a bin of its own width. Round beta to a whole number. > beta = 184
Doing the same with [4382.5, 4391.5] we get 124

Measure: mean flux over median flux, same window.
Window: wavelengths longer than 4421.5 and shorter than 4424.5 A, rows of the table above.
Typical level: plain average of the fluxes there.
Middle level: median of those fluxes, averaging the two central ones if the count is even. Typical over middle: 0.94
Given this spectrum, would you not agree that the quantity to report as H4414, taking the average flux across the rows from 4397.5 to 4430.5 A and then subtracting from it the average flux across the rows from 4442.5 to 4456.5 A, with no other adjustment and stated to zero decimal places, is -2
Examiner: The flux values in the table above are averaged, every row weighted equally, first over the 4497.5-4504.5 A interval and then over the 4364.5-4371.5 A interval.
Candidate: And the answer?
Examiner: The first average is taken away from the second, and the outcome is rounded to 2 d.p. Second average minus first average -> -1.77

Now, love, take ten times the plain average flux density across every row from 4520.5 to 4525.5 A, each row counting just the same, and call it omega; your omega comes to 245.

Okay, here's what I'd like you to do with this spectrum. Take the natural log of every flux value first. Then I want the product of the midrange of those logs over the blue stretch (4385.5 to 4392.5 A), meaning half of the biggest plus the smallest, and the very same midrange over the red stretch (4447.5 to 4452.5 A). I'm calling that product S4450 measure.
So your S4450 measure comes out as 7.3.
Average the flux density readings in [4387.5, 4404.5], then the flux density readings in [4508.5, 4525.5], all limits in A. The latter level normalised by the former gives 1.29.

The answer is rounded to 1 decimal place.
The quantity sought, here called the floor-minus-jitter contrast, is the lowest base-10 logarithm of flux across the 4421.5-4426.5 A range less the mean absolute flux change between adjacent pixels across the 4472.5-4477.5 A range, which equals 0.9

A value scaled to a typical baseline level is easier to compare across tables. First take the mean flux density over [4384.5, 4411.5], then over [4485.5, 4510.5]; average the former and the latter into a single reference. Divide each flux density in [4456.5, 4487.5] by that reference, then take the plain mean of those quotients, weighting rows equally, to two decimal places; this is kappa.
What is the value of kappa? 1.05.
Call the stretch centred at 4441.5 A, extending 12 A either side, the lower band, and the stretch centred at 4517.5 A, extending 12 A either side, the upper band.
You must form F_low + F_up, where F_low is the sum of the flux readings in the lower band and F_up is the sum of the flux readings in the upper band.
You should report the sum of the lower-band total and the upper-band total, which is 1074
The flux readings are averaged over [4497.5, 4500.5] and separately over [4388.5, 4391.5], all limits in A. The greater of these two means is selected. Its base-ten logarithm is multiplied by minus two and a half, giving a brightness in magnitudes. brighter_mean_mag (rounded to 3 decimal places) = -3.339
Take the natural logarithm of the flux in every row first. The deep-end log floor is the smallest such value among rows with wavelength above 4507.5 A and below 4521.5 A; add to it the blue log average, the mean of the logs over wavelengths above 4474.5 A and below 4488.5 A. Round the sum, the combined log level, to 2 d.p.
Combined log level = 6.24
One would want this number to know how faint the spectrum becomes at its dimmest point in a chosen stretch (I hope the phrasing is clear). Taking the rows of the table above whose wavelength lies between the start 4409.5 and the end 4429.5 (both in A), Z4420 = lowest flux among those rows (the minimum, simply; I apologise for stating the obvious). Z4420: 13.7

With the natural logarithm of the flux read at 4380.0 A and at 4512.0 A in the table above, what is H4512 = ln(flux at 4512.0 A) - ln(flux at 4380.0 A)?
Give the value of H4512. 0.32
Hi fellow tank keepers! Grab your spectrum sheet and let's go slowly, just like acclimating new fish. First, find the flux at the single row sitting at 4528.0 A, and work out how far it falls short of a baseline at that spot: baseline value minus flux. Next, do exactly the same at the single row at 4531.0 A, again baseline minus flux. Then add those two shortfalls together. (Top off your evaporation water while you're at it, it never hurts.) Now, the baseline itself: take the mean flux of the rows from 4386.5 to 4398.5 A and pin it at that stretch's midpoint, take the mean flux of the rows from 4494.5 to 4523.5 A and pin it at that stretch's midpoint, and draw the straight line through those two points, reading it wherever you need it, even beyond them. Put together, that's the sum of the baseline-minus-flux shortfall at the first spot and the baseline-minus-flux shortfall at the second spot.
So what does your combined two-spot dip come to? 10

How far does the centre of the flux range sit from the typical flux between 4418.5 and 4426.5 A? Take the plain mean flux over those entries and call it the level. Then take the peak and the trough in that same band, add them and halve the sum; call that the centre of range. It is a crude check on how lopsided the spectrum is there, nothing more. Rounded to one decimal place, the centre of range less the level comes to -1.3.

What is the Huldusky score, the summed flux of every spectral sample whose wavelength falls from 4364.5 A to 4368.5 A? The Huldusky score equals 82.6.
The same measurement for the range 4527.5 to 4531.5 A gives 76.9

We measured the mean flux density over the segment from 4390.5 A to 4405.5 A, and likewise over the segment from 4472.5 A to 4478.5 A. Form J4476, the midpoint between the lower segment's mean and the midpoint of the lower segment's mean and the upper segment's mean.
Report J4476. 21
